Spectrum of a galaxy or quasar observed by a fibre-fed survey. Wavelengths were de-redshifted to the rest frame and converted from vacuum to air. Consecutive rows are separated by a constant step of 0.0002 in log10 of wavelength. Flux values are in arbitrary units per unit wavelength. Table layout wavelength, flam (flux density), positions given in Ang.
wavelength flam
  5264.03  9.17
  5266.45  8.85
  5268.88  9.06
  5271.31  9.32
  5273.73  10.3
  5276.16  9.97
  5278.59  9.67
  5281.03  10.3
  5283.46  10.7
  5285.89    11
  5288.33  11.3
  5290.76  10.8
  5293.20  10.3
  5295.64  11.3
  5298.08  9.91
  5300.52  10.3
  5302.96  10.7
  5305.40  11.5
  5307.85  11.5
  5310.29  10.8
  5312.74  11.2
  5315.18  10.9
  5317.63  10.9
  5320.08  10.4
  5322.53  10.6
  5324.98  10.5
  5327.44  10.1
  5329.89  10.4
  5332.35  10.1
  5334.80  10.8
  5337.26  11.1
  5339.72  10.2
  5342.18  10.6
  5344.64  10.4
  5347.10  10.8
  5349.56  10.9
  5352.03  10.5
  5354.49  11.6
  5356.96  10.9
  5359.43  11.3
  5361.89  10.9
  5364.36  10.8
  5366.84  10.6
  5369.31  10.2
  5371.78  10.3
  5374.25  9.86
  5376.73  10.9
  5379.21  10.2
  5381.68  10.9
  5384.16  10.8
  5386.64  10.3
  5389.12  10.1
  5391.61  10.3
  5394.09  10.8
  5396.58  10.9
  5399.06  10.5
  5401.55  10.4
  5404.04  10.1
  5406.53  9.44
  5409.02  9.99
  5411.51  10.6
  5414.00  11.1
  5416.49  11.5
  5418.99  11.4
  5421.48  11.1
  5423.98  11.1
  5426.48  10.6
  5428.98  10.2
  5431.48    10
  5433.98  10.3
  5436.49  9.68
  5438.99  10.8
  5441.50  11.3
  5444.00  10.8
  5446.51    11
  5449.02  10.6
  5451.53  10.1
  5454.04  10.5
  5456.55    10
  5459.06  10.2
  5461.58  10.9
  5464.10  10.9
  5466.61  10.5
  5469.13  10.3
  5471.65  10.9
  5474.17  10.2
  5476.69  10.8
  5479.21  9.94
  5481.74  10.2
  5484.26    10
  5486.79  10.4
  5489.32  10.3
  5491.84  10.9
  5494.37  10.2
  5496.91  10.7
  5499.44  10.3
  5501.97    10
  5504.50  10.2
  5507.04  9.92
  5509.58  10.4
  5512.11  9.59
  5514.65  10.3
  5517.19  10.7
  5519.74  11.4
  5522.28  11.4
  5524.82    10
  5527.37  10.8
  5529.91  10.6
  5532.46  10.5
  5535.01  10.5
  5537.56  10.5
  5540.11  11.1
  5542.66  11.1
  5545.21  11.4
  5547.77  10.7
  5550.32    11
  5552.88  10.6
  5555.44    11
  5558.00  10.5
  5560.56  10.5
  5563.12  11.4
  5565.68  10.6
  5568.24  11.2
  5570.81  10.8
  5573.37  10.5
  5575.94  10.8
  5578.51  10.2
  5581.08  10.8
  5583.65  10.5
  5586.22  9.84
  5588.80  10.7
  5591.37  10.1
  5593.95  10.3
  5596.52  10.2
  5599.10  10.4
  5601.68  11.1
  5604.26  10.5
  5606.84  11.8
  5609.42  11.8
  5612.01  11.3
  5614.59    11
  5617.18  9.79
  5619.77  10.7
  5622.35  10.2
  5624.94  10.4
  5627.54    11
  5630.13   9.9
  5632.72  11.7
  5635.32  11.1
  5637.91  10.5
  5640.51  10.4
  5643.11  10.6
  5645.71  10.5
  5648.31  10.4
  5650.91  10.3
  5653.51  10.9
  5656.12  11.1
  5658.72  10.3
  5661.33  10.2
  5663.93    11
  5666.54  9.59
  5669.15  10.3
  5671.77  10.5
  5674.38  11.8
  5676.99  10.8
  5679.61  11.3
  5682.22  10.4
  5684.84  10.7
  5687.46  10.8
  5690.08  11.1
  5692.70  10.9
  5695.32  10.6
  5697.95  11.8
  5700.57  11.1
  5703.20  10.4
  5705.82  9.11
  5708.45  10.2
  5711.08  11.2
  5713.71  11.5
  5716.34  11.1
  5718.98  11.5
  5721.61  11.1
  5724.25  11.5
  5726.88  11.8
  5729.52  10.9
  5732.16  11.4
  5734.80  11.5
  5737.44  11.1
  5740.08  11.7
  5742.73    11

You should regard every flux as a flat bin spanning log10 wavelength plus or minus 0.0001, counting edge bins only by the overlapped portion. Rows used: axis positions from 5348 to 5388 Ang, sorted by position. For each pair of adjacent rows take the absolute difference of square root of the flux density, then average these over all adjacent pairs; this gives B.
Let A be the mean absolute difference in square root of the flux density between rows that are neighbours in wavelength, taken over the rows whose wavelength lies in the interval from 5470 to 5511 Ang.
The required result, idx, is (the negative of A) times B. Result -0.0051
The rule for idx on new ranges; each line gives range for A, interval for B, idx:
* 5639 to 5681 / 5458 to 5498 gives -0.0058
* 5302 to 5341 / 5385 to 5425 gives -0.0031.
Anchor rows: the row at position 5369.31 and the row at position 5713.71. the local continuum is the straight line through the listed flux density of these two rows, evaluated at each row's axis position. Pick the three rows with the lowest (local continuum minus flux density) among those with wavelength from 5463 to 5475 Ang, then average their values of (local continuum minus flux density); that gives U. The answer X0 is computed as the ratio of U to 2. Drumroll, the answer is -0.1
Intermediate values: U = -0.2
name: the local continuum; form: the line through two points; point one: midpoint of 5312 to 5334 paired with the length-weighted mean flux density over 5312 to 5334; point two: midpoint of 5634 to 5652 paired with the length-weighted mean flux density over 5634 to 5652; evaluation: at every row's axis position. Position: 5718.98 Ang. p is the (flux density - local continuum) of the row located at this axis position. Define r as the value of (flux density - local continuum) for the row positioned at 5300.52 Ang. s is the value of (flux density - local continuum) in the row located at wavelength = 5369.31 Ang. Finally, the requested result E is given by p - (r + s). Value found 1.6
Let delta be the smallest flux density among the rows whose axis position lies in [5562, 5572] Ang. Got 10.6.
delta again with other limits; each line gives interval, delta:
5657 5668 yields 9.59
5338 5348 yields 10.2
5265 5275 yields 8.85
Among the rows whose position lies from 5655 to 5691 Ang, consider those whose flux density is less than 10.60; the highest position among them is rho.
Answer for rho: 5682.22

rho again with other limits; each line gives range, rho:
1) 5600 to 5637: 5630.13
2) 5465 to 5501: 5499.44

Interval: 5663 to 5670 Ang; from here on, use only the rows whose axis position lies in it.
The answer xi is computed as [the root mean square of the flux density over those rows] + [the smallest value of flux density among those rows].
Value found 19.9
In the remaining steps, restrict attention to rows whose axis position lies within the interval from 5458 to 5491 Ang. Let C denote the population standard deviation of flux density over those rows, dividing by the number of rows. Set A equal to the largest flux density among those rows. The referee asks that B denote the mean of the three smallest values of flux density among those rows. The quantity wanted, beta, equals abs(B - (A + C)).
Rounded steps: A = 10.9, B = 10.0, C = 0.33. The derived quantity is 1.2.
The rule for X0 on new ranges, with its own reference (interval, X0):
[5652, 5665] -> 0.1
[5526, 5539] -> 0.1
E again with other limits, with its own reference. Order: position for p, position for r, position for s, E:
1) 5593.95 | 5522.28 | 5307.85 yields -2.0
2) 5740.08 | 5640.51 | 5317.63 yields 1.0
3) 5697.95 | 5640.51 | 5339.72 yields 1.8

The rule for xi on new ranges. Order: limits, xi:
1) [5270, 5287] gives 19.5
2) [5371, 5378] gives 20.2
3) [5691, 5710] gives 19.7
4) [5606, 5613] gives 22.9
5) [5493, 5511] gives 20.2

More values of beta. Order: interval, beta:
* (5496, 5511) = 0.9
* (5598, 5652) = 2.4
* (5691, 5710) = 2.7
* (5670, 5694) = 1.7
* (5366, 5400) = 1.2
